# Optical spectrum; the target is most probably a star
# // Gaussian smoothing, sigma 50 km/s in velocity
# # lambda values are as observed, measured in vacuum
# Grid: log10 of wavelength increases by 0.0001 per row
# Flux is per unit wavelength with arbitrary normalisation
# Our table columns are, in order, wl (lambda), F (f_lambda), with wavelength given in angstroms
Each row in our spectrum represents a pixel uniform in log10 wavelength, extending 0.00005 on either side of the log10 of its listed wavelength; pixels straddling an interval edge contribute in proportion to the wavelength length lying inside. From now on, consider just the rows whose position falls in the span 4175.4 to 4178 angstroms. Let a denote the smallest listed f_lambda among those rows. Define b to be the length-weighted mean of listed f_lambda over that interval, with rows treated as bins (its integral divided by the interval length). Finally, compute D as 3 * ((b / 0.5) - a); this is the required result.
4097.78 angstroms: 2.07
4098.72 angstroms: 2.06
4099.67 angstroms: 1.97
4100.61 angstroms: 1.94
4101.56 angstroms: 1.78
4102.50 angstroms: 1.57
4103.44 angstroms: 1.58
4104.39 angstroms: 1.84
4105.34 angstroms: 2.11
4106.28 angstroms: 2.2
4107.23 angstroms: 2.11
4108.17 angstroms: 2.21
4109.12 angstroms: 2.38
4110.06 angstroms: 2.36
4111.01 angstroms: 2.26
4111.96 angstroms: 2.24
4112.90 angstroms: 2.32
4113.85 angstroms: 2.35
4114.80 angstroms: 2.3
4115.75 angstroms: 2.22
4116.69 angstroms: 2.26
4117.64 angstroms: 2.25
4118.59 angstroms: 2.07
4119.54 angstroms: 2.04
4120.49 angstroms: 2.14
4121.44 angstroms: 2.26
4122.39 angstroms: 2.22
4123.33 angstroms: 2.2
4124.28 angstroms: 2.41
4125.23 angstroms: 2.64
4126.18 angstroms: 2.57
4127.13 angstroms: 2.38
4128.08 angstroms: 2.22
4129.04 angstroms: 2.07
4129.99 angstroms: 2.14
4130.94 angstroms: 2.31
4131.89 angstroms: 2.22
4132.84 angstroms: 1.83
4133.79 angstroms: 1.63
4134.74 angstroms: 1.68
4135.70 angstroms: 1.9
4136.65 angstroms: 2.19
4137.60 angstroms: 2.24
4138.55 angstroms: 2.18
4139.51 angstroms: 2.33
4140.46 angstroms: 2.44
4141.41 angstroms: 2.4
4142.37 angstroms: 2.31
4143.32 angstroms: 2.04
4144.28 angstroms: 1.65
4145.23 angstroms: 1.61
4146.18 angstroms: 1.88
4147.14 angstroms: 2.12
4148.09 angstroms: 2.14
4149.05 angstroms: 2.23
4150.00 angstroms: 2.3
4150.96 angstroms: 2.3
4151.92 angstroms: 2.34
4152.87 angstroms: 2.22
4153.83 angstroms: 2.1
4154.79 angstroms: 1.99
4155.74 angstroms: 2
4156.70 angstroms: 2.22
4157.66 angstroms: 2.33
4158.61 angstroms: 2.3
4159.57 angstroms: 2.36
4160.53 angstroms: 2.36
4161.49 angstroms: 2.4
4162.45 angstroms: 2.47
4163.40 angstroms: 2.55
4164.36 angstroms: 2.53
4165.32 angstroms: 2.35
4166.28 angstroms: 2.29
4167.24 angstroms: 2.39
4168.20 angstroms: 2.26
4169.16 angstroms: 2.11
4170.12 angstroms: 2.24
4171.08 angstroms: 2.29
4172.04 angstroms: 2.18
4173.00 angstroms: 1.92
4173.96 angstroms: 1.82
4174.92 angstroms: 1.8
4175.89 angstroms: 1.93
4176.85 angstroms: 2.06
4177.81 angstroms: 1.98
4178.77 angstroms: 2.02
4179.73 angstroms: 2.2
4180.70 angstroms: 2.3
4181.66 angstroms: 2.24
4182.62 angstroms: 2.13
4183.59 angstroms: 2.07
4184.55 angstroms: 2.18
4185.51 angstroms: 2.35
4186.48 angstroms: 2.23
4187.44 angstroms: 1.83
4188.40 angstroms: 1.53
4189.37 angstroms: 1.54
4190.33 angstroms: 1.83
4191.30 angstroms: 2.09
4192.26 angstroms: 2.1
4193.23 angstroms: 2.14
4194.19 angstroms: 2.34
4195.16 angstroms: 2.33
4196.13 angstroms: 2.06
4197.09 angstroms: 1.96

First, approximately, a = 1.93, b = 1.99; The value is 6.1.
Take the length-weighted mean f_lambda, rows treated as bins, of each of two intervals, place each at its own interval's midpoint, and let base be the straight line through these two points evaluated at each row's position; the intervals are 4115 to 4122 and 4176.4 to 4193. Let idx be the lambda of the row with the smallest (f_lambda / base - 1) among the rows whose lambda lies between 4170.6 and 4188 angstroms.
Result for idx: 4174.92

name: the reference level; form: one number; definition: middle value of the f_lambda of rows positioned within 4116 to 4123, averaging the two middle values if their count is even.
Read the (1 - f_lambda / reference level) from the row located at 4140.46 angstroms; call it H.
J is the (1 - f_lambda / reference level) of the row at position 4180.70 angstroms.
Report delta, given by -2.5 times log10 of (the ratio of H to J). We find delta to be -1.1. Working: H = -0.10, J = -0.04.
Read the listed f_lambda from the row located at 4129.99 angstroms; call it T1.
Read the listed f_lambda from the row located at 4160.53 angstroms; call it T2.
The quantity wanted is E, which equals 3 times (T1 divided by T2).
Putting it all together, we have 2.72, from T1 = 2.14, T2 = 2.36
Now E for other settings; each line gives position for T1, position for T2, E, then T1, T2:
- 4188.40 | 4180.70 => 2.00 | 1.53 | 2.3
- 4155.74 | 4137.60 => 2.68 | 2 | 2.24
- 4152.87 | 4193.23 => 3.11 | 2.22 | 2.14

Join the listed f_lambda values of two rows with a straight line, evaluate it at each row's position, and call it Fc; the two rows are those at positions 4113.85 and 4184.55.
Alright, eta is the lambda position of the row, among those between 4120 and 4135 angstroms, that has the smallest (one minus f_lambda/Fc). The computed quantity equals 4125.23 angstroms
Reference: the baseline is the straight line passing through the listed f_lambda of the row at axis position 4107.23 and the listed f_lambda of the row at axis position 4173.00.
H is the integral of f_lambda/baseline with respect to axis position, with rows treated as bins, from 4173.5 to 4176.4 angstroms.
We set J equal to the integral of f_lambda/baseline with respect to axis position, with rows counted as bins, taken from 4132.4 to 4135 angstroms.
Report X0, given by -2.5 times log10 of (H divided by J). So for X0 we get -0.3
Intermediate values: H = 2.8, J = 2.2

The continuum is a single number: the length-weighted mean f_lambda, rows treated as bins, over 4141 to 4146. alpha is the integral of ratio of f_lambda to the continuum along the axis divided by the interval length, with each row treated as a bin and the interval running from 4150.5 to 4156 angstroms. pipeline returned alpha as 1.09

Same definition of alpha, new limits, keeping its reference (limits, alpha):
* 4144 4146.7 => 0.87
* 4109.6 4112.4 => 1.15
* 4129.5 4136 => 0.99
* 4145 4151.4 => 1.06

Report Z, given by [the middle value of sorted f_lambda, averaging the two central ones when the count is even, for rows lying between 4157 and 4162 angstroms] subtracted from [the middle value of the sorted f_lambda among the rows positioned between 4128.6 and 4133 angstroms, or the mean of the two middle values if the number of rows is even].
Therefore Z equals -0.22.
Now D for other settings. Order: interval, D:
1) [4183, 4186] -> 7.0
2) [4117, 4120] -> 6.6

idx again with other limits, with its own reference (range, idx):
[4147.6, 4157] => 4154.79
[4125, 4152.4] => 4145.23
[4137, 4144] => 4143.32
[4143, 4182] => 4145.23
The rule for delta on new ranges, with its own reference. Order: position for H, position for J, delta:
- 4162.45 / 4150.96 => -1.2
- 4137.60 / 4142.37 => 1.6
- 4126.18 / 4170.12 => -3.1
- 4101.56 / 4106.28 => -3.4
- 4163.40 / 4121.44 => -2.3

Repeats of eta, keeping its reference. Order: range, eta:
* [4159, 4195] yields 4163.40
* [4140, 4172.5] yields 4163.40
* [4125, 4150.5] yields 4125.23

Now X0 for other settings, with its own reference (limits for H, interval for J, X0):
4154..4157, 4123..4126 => 0.1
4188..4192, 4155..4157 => -0.6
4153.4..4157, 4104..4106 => -0.8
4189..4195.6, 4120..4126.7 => 0.0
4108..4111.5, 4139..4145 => 0.6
